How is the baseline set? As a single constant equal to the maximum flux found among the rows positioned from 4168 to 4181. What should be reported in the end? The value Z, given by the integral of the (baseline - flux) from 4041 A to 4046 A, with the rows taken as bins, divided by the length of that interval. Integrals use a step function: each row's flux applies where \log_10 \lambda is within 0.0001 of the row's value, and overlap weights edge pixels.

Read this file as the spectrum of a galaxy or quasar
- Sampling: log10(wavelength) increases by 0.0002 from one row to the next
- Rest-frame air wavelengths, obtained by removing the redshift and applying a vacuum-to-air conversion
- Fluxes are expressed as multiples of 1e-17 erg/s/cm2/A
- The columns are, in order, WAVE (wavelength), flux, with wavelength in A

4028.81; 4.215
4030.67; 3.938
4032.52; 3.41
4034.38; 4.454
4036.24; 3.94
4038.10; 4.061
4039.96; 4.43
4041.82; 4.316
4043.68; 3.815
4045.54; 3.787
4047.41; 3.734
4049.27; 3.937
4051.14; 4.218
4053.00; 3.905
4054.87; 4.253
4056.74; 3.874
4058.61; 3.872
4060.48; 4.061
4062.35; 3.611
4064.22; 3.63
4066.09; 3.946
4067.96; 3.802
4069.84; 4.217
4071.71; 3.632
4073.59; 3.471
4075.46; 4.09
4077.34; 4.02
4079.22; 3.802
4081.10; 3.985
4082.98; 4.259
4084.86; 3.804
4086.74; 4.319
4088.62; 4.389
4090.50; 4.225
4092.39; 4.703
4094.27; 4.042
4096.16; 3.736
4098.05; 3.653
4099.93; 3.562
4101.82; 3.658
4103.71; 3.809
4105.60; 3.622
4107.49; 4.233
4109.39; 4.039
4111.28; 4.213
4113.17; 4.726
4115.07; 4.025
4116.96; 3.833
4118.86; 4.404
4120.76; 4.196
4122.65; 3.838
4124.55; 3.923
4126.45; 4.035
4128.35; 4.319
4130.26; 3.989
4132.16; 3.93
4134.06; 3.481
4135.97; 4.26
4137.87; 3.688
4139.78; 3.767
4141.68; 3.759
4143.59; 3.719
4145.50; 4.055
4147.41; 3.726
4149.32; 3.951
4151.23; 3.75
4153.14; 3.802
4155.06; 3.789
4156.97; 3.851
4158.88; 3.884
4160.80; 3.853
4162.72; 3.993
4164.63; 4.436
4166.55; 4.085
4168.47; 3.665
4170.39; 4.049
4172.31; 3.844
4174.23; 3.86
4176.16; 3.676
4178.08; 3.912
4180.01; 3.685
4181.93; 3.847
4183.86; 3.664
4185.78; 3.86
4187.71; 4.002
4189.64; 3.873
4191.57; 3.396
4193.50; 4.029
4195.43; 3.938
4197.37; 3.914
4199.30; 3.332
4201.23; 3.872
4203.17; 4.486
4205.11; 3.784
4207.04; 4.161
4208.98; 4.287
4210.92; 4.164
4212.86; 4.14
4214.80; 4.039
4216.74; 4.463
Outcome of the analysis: 0.07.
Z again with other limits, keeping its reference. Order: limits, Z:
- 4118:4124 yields -0.08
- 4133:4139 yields 0.24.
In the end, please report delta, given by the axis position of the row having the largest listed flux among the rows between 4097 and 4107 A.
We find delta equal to 4103.71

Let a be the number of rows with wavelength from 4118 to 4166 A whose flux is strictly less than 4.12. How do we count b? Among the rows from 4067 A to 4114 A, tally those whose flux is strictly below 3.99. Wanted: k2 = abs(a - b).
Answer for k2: 8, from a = 20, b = 12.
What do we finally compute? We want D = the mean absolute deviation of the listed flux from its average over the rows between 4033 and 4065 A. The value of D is 0.216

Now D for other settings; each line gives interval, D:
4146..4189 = 0.121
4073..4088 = 0.207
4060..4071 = 0.197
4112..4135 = 0.235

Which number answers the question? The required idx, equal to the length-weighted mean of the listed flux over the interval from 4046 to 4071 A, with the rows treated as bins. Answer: 3.92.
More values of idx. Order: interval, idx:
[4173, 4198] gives 3.82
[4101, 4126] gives 4.04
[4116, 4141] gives 3.97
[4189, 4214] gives 3.95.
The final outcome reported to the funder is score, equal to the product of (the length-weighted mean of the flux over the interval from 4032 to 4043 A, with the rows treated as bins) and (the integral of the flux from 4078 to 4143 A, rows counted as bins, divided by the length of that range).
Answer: 16.5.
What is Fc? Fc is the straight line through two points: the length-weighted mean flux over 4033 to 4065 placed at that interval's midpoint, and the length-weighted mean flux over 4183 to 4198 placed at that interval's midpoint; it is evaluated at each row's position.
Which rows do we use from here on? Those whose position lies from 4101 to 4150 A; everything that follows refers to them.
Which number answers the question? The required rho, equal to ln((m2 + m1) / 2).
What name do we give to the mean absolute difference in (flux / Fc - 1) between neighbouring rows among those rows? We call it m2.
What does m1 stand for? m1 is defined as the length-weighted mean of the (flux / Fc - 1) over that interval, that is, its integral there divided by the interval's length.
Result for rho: -3.06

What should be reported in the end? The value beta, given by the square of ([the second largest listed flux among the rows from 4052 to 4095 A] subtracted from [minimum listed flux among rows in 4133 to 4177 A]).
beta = 0.8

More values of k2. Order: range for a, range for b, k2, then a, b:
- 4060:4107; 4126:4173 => 2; 19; 17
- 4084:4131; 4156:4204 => 3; 15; 18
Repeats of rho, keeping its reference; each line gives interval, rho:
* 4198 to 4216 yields -2.64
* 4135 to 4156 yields -3.98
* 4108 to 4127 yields -2.68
